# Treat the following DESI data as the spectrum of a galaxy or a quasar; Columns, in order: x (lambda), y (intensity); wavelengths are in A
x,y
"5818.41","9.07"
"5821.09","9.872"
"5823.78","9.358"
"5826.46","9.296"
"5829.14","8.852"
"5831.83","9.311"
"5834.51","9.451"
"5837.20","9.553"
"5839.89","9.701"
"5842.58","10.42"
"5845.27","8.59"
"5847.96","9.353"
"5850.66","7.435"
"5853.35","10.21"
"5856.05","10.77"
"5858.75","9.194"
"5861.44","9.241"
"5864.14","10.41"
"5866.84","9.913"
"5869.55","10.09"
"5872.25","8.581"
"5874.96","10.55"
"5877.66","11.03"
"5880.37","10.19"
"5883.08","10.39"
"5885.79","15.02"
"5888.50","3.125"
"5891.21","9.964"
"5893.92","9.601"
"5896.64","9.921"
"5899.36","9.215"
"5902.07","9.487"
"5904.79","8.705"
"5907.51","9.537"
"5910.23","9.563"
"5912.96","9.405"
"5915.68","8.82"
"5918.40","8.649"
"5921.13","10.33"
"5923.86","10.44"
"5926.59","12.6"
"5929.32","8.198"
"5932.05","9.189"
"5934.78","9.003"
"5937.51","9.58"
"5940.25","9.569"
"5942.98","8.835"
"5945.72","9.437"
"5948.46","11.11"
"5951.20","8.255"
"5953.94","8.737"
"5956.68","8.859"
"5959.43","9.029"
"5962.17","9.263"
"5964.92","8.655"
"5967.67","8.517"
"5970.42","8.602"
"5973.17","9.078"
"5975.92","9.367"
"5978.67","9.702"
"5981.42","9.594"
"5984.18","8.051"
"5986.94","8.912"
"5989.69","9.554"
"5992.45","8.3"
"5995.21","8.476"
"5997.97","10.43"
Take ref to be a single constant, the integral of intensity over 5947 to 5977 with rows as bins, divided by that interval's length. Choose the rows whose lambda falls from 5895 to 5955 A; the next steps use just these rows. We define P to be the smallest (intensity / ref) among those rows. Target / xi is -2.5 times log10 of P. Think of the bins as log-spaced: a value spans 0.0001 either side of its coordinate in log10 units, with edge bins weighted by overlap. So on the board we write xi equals 0.11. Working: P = 0.91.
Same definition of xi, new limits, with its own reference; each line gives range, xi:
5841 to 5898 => 1.15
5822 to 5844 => 0.02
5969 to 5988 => 0.13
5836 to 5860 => 0.21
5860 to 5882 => 0.06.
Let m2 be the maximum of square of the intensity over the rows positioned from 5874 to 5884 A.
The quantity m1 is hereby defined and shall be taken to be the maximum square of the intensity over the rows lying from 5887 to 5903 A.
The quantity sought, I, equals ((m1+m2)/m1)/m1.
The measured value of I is 0.0224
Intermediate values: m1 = 99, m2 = 122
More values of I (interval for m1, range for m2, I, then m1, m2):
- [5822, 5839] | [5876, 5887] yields 0.0380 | 91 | 226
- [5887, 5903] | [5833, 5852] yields 0.0211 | 99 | 109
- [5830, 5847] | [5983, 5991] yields 0.0170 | 109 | 91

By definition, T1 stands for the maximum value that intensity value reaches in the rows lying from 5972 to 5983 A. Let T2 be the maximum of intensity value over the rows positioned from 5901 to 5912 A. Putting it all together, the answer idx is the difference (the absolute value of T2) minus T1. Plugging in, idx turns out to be -0.1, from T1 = 9.702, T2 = 9.563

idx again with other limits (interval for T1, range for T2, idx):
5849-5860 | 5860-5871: -0.4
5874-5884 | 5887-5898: -1.1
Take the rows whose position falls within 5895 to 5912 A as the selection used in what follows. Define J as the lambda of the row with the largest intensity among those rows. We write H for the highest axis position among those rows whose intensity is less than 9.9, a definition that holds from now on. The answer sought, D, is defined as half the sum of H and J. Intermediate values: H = 5910.23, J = 5896.64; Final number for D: 5903.4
